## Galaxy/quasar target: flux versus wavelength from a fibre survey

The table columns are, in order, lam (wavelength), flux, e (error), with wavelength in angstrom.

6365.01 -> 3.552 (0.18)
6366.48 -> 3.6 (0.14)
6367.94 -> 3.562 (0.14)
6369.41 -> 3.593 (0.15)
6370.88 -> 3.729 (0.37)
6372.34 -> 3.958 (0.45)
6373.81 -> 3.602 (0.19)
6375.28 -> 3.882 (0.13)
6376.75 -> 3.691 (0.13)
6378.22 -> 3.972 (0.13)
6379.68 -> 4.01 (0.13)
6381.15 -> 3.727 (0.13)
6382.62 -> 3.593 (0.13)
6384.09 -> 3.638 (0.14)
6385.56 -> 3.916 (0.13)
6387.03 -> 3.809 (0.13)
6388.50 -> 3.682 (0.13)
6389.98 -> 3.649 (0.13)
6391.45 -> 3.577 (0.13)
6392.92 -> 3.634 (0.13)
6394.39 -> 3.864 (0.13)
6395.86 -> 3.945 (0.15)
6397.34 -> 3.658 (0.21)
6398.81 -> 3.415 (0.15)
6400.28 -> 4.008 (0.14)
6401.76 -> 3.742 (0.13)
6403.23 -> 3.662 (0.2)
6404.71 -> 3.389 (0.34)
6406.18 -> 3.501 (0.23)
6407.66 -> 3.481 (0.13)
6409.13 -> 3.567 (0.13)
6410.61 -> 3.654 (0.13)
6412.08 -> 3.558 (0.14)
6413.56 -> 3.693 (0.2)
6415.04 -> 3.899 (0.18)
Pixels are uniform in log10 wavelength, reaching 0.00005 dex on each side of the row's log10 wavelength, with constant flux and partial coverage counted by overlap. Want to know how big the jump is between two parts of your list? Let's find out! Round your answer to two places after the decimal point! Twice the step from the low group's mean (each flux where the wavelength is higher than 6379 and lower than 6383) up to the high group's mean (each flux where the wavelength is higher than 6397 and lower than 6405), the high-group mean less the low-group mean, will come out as -0.26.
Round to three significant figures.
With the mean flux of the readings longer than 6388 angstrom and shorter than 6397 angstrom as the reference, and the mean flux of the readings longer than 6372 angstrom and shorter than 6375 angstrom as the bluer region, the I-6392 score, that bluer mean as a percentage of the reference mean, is 101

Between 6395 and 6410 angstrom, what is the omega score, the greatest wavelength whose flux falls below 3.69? 6409.13 angstrom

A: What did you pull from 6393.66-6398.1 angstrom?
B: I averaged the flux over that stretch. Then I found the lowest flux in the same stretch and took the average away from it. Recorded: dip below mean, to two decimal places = -0.16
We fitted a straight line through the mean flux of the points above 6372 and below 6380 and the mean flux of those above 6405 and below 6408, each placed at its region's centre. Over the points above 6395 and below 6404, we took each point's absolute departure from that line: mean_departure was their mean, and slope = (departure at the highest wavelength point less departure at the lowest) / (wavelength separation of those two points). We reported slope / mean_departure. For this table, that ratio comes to -0.12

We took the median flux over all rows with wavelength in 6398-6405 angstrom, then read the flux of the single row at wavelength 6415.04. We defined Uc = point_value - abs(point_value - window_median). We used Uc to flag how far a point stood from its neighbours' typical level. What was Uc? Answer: 3.66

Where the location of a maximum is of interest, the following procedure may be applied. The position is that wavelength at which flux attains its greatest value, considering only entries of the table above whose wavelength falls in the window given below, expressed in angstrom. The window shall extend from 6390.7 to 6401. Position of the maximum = 6400.28 angstrom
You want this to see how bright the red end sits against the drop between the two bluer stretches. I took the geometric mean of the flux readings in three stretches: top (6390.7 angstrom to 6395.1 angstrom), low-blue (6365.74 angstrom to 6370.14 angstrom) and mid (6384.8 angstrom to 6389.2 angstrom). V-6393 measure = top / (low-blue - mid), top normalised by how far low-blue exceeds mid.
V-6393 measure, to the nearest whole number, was -17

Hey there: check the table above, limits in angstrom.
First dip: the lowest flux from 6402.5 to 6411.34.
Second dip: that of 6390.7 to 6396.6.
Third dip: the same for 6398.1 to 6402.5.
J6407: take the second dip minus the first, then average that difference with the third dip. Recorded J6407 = 1.80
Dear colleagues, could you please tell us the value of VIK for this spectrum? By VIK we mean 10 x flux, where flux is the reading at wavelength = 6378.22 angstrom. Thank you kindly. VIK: 39.7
